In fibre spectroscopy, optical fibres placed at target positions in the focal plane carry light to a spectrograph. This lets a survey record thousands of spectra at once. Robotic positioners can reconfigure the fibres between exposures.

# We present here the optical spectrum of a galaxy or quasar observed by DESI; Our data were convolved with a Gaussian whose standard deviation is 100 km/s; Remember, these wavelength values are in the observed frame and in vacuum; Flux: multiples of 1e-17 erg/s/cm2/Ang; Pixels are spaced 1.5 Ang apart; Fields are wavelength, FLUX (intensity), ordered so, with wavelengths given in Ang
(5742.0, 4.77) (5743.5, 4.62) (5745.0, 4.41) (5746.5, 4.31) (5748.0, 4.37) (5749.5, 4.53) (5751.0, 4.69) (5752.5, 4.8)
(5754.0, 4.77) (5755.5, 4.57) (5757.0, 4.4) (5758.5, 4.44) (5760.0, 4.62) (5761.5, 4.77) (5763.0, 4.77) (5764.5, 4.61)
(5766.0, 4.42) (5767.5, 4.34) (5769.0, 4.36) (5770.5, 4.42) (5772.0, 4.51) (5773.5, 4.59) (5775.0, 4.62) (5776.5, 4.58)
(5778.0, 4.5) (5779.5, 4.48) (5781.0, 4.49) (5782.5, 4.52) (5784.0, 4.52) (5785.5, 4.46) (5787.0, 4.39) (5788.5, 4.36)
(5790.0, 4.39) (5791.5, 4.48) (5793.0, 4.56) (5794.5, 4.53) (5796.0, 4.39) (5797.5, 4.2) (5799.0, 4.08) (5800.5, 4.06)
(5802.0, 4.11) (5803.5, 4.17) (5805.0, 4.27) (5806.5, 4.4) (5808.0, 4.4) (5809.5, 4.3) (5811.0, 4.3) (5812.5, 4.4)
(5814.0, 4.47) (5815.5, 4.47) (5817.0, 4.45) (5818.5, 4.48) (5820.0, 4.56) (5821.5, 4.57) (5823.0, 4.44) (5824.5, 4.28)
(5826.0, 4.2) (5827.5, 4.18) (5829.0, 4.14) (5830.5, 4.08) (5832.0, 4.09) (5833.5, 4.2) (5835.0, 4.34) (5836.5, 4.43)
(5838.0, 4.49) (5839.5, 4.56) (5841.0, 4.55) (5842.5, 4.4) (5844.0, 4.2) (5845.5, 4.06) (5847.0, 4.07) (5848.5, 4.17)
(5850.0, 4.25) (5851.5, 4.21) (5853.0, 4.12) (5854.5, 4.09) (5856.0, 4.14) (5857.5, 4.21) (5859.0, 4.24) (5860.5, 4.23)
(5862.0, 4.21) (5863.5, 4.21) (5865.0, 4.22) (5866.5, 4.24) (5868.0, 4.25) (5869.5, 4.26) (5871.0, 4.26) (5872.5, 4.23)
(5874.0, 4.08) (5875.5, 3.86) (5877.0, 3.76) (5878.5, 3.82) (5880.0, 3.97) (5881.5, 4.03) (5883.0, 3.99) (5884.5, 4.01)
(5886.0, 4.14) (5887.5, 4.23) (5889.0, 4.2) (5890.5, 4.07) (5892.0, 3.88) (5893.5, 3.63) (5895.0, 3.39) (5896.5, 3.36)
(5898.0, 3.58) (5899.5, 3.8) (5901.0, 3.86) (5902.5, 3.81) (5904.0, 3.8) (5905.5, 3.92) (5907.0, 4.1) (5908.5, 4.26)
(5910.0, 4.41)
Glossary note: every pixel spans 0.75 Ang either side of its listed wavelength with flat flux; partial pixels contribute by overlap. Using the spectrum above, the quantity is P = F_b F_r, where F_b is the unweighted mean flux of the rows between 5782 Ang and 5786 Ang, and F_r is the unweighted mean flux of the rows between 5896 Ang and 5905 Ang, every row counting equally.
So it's 16.7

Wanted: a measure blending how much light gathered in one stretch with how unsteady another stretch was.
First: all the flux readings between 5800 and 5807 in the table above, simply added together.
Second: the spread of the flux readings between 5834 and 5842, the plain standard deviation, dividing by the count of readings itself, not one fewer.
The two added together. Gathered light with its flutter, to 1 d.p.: 21.1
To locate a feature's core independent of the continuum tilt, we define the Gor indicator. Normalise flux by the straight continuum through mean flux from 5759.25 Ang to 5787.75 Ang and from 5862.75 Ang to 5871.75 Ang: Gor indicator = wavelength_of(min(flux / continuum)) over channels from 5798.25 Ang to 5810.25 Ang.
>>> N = 5800.5 Ang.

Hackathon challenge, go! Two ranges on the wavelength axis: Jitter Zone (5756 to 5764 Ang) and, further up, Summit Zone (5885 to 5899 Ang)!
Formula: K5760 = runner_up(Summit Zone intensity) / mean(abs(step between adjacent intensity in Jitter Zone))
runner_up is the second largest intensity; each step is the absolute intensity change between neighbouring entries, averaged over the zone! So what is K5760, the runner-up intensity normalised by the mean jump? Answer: 45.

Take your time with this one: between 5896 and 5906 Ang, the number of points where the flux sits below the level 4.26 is 7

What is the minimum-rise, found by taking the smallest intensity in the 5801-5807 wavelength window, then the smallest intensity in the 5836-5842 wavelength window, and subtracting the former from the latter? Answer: 0.32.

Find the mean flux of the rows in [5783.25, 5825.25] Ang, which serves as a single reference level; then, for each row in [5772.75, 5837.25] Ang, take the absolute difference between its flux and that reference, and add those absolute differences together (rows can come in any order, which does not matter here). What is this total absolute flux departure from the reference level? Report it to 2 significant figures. 5.8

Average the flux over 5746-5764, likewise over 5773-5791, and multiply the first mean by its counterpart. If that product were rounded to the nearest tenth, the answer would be 20.6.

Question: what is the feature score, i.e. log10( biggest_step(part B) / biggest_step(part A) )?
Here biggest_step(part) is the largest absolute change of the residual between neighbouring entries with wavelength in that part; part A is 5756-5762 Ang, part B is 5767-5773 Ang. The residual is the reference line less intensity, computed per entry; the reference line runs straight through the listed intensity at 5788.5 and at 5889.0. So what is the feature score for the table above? -0.30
